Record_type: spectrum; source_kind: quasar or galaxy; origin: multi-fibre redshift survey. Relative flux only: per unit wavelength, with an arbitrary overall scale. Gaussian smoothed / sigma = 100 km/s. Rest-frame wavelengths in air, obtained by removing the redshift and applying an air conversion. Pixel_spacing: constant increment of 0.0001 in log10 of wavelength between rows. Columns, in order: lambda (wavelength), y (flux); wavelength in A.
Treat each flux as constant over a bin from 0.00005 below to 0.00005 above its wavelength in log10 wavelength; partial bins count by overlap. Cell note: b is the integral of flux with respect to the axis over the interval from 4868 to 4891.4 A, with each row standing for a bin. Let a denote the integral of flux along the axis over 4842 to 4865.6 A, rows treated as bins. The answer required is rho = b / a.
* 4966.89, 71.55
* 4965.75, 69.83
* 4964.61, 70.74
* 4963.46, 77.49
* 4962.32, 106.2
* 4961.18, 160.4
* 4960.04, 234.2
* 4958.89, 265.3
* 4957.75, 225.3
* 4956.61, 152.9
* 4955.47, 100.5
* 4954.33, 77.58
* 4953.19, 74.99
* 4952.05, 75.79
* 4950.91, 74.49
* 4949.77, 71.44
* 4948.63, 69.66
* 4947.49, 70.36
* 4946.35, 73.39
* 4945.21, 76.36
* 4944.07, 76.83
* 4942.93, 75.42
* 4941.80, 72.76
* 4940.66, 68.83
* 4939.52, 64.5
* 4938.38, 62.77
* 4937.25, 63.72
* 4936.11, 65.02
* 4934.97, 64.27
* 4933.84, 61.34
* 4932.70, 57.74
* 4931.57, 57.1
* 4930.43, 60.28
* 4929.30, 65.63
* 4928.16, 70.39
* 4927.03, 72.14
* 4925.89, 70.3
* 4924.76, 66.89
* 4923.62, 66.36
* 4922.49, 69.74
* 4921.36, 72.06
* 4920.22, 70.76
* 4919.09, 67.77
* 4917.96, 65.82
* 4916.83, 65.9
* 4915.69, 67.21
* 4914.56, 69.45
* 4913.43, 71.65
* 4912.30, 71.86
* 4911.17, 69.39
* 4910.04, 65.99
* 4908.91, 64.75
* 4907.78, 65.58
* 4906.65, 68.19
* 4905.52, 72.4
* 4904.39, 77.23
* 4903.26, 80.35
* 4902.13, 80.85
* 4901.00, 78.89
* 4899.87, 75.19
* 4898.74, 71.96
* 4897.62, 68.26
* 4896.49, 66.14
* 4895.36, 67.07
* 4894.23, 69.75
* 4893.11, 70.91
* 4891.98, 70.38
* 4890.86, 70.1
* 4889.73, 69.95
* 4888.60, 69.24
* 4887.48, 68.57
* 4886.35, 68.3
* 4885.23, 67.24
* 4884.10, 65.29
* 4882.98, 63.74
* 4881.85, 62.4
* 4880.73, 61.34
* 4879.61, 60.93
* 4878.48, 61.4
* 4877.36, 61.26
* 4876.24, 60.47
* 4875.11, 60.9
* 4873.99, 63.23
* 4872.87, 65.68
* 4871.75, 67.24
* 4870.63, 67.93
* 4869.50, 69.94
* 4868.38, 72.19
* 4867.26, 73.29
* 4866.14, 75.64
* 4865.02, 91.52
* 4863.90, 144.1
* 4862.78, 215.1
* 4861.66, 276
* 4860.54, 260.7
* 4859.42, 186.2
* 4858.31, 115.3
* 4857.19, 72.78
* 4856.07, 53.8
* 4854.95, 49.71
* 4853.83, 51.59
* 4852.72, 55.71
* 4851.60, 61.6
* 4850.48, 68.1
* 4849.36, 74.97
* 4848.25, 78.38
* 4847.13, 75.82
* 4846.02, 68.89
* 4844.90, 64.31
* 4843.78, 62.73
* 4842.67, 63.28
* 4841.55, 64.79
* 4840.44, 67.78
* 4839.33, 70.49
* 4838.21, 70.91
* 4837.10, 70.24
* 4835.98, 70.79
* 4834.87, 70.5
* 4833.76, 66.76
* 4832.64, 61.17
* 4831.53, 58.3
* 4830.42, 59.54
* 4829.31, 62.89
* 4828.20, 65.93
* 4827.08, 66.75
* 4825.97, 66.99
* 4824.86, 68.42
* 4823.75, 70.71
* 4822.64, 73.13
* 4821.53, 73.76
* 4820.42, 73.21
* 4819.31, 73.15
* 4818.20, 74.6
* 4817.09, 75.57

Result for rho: 0.62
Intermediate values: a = 2458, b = 1533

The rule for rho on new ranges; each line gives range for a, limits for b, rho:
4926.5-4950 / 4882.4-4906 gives 1.06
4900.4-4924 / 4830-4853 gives 0.93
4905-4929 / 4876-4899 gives 0.93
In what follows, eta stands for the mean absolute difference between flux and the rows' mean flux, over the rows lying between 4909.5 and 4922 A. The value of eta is 2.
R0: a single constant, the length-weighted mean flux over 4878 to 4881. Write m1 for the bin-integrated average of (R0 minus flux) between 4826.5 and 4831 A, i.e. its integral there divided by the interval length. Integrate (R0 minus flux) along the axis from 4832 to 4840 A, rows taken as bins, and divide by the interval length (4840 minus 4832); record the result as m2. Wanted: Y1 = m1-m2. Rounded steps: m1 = -3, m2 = -7.4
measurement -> 4.8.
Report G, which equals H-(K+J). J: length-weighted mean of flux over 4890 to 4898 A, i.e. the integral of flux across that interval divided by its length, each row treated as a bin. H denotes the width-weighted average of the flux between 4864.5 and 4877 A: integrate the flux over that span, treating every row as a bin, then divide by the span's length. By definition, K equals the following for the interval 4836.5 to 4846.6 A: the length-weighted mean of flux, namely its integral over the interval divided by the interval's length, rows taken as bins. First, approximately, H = 70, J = 69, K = 67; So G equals -66.5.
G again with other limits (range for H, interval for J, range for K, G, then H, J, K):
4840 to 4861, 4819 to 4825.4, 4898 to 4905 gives -65.9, 83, 72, 77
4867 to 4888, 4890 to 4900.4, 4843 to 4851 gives -75.1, 65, 70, 70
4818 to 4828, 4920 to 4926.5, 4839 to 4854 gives -65.0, 71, 69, 67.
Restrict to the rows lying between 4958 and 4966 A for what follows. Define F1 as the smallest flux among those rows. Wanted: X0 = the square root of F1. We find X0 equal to 8.4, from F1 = 69.83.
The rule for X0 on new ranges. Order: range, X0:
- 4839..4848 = 7.9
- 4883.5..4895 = 8.1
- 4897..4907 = 8.3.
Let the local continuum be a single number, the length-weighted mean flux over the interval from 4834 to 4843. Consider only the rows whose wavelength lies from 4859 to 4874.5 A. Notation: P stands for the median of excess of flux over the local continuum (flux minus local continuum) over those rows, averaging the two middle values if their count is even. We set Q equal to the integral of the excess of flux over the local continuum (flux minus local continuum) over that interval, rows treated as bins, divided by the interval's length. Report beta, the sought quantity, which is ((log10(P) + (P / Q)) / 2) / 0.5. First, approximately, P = 5.8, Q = 54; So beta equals 0.87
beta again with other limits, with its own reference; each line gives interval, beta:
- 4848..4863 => 0.83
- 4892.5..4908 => 1.16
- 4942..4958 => 1.17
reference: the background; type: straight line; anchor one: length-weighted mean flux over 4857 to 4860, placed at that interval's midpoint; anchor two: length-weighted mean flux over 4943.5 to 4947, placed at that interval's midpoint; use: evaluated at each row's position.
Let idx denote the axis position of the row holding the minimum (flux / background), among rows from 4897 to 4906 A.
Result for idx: 4897.62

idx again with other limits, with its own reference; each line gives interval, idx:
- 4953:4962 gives 4953.19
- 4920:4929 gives 4923.62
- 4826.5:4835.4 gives 4831.53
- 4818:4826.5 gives 4825.97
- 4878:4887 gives 4879.61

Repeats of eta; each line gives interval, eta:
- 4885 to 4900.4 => 2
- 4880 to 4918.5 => 3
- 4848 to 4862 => 62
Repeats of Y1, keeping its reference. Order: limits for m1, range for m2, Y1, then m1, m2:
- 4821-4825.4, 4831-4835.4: -7.3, -10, -3.0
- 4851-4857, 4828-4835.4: 7.8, 5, -2.3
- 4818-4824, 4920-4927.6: -3.4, -12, -8.6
